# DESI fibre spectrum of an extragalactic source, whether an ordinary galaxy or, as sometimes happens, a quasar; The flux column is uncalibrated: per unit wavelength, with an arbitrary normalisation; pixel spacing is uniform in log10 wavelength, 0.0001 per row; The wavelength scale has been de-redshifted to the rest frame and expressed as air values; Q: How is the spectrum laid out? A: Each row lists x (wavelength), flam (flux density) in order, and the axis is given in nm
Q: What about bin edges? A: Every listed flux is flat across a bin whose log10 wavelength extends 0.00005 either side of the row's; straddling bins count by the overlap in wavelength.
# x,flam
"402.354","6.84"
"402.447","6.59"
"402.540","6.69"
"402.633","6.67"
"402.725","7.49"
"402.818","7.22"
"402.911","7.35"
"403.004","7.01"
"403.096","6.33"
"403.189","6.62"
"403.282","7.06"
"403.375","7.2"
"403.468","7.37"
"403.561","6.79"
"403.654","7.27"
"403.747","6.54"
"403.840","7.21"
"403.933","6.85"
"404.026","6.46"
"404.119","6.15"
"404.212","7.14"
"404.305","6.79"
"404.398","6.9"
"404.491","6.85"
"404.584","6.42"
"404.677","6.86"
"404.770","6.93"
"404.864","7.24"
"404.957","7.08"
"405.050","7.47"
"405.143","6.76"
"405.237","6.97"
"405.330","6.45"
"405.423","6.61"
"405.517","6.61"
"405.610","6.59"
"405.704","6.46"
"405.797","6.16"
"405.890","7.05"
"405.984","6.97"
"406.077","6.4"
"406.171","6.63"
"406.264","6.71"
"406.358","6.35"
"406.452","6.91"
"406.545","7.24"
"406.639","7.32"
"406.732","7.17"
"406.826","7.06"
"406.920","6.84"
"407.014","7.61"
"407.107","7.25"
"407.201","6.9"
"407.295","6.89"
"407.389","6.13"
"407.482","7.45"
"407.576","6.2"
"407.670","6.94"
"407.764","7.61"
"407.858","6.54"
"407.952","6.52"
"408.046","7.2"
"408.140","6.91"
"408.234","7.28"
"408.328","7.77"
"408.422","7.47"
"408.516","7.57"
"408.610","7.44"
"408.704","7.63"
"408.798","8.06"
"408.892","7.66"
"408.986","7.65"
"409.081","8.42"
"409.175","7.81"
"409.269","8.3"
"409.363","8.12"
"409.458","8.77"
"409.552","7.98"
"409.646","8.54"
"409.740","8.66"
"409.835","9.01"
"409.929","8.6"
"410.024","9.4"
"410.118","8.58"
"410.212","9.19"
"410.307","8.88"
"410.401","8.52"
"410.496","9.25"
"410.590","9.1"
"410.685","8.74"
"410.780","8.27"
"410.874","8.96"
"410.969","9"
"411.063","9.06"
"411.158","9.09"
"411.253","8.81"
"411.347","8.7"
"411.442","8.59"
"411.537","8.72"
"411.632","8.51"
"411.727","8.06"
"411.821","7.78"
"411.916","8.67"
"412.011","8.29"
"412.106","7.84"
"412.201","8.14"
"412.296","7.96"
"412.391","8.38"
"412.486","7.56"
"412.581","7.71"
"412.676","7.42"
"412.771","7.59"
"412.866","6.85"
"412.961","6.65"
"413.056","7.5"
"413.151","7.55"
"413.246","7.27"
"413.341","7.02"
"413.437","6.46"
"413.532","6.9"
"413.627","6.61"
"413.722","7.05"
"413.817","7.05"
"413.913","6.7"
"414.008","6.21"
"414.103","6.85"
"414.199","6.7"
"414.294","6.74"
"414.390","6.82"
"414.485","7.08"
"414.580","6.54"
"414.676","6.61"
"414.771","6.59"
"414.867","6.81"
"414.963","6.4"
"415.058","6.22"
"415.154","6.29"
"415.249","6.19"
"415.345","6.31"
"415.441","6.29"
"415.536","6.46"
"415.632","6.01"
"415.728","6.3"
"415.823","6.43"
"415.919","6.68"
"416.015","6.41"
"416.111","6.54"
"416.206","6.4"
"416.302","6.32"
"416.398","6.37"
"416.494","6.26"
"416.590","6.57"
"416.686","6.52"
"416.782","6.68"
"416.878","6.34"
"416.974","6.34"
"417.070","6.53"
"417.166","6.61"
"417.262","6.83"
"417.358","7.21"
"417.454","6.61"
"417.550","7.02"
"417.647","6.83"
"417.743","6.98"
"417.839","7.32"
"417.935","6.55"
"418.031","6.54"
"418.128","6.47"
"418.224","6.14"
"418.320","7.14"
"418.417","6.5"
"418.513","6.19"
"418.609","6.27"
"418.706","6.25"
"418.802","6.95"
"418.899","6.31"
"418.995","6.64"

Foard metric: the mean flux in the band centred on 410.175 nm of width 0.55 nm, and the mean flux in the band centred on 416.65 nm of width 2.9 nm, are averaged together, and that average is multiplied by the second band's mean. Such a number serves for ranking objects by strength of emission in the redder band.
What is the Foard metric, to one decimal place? 50.5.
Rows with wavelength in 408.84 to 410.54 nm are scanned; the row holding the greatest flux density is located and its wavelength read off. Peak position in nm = 410.024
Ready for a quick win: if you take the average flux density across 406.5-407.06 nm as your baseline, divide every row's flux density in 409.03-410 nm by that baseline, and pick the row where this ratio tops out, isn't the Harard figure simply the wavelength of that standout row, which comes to 409.835 nm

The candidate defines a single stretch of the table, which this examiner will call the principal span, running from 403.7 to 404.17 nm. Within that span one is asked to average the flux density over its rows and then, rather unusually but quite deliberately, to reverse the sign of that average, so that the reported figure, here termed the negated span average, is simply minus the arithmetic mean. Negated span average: -6.6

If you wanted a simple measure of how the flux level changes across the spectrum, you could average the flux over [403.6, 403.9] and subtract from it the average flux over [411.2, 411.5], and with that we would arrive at -1.7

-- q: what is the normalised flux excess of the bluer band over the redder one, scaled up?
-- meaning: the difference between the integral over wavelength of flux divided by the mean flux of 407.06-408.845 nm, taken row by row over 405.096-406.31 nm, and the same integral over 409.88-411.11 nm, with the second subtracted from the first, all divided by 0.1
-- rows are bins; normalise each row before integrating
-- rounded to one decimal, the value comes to -4.0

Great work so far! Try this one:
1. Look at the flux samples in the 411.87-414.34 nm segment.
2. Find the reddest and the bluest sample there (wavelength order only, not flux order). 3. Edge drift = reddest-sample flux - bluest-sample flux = -1.9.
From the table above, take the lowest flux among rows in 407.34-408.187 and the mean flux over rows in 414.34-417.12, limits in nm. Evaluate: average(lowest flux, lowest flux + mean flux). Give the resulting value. 9.4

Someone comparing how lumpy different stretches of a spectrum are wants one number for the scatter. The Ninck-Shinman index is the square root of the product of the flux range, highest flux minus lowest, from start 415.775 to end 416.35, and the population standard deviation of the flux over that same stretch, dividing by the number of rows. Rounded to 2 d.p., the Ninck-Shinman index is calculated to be 0.20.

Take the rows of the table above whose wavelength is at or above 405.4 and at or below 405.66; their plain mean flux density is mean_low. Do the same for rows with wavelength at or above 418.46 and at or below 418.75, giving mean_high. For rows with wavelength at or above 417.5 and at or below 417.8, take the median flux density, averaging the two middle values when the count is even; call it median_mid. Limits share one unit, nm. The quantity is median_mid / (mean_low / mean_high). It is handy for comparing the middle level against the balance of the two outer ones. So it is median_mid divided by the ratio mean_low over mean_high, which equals 6.6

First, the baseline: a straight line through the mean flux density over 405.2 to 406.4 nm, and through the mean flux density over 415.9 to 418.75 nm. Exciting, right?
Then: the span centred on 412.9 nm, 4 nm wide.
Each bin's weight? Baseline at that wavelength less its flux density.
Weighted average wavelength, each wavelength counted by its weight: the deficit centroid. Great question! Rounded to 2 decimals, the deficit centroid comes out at 411.98 nm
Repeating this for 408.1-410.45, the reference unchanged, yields 409.51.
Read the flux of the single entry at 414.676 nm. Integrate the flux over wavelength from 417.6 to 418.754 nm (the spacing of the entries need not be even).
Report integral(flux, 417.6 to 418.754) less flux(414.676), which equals 1.0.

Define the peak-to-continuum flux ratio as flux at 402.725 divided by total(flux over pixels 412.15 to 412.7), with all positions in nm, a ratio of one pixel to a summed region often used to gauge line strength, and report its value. 0.16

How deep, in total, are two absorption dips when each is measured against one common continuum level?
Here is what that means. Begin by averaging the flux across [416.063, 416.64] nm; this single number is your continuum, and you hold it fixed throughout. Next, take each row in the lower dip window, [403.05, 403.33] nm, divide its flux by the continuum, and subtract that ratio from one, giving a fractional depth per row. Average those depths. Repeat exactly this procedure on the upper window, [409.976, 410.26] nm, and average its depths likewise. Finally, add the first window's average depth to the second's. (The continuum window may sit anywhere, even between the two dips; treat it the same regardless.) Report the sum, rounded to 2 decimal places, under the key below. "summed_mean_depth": -0.45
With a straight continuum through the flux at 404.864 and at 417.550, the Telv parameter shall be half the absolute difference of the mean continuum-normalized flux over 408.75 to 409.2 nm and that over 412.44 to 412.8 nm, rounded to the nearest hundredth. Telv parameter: 0.02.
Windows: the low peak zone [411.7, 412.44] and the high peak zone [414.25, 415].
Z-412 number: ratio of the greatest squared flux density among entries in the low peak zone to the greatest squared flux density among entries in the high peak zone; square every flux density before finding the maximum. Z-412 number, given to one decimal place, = 1.5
